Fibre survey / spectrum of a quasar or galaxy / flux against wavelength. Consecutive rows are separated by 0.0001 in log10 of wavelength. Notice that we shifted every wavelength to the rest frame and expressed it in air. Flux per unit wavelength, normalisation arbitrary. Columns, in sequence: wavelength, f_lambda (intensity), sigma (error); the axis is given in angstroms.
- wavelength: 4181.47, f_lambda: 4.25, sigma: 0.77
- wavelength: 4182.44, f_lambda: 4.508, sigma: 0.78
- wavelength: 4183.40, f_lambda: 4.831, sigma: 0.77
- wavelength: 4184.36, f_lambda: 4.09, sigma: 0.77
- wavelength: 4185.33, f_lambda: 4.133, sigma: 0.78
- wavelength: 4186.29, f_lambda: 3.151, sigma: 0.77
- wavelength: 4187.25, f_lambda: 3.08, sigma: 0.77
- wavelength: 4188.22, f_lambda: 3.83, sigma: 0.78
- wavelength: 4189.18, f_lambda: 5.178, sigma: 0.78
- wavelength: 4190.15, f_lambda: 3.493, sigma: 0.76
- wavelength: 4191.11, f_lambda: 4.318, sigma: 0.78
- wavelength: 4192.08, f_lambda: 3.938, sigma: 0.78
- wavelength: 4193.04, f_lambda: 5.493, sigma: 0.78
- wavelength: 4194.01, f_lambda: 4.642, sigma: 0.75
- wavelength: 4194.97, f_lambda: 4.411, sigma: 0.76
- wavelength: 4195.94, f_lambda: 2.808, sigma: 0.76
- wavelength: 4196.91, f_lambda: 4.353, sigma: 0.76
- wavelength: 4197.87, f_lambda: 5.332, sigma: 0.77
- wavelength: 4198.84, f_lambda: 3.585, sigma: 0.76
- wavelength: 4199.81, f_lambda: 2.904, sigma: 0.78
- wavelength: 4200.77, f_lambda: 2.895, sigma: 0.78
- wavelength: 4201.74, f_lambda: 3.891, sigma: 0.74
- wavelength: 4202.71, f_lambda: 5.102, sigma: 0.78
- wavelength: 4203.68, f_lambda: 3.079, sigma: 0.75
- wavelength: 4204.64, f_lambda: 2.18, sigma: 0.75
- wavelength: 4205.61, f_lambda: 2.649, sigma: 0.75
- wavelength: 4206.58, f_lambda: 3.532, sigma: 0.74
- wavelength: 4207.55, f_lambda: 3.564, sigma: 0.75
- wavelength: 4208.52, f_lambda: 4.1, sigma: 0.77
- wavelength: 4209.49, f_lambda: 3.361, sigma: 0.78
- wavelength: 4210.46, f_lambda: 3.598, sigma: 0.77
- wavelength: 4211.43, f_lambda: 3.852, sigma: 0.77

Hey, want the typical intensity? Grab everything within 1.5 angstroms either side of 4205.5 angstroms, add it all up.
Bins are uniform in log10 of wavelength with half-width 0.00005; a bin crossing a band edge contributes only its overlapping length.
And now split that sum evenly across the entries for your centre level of 2.79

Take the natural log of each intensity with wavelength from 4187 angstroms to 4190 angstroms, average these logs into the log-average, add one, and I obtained 2.37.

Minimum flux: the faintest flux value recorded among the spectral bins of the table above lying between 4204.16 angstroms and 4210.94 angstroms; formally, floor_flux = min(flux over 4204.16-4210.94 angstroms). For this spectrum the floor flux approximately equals 2.18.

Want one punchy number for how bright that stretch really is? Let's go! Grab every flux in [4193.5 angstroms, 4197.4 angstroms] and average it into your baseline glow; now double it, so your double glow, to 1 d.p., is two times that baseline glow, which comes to 8.1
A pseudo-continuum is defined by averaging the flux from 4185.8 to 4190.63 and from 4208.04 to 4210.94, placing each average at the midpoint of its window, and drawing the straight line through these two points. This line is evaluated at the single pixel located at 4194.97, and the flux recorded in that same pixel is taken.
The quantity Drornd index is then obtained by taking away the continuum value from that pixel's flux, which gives 0.7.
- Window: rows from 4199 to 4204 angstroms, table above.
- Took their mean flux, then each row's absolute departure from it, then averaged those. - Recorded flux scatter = 0.7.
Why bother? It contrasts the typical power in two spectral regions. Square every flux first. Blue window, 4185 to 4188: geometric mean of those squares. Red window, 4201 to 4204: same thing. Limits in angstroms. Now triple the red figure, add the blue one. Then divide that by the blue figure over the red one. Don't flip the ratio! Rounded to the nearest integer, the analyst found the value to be 77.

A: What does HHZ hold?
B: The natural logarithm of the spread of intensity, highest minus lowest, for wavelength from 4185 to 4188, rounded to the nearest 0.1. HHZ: 0.1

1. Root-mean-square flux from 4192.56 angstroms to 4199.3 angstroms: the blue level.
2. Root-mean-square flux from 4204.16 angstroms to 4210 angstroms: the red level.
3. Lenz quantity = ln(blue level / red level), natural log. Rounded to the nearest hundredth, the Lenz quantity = 0.30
